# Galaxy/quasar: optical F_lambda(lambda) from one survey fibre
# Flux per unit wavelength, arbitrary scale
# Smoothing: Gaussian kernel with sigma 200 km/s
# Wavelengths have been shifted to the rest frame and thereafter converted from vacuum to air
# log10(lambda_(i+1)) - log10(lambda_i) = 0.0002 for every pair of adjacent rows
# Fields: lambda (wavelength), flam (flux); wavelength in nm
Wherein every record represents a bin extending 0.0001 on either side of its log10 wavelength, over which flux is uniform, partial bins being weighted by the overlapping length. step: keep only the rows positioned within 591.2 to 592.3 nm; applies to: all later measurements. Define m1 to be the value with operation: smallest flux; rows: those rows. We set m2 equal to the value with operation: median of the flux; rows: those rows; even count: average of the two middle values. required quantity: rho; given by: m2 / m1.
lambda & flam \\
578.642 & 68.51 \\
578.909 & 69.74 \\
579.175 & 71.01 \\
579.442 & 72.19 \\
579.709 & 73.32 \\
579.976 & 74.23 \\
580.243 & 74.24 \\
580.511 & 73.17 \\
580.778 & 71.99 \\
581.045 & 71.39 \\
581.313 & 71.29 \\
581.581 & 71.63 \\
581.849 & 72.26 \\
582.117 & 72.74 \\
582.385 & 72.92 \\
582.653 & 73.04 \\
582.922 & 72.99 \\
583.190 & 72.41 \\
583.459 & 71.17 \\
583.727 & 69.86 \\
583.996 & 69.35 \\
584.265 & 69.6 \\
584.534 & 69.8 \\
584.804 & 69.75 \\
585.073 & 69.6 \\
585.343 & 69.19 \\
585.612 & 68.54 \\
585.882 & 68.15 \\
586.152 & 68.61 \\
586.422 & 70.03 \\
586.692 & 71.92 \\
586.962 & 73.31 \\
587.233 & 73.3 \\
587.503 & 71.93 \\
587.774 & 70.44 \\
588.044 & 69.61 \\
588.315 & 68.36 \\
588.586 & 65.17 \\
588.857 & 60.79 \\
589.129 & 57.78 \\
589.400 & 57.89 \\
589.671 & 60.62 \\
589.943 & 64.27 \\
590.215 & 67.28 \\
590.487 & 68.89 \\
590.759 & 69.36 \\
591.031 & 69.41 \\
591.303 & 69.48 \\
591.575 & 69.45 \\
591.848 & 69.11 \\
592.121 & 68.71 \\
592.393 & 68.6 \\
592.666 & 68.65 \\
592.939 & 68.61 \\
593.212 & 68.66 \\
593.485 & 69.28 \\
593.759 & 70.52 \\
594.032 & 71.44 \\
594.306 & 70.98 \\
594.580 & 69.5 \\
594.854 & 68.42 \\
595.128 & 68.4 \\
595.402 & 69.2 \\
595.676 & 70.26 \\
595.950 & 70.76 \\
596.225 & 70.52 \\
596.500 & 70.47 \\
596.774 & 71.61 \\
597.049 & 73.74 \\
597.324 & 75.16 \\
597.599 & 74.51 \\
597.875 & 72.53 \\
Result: 1.008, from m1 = 68.71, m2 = 69.3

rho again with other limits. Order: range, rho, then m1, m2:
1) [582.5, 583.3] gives 1.008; 72.41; 73.0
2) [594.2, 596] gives 1.016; 68.4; 69.5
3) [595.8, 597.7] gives 1.016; 70.47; 71.6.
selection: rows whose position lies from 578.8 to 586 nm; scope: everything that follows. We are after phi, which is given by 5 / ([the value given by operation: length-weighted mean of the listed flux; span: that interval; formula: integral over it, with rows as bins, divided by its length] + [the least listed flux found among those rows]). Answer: 0.0358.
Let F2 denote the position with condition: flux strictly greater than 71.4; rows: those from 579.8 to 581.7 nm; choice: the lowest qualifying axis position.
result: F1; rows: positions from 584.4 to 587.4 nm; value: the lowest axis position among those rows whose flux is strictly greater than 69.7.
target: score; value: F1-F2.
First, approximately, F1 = 584.534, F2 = 579.976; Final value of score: 4.56 nm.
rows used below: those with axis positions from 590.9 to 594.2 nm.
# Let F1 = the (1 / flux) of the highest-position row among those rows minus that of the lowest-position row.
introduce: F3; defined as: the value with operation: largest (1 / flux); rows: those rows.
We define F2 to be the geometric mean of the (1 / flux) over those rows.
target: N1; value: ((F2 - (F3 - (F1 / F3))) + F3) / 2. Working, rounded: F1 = -0.0004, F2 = 0.0144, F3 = 0.0146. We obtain -0.007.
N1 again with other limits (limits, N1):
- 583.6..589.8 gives 0.070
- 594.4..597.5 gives -0.030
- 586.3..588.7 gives 0.042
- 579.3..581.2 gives 0.012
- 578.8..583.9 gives 0.006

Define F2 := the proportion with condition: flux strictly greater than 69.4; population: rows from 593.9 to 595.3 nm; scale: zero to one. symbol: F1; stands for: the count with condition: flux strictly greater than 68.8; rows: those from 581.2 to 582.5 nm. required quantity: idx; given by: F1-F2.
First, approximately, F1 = 5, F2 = 0.60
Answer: 4.4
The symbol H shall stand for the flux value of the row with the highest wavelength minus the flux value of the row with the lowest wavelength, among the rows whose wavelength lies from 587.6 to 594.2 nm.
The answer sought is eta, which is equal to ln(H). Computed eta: 0.0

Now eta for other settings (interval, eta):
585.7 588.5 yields -1.6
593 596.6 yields 0.6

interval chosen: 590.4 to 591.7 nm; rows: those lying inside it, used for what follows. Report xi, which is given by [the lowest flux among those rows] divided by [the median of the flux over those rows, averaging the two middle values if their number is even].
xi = 0.993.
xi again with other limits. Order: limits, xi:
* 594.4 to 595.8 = 0.988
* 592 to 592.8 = 0.999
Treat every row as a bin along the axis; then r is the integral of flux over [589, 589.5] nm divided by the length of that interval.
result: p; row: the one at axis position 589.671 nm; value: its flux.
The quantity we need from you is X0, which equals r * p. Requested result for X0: 3508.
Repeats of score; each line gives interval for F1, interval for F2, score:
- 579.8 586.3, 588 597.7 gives -14.06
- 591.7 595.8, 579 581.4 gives 14.32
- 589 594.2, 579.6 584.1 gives 14.05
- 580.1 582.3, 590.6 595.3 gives -13.79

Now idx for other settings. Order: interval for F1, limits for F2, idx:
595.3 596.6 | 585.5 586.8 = 4.6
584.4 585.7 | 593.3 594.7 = 3.2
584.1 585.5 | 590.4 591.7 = 4.4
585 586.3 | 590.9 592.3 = 1.4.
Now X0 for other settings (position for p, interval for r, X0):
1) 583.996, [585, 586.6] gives 4790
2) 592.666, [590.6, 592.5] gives 4750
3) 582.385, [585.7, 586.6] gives 5034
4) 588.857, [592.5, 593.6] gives 4182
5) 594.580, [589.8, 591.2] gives 4714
